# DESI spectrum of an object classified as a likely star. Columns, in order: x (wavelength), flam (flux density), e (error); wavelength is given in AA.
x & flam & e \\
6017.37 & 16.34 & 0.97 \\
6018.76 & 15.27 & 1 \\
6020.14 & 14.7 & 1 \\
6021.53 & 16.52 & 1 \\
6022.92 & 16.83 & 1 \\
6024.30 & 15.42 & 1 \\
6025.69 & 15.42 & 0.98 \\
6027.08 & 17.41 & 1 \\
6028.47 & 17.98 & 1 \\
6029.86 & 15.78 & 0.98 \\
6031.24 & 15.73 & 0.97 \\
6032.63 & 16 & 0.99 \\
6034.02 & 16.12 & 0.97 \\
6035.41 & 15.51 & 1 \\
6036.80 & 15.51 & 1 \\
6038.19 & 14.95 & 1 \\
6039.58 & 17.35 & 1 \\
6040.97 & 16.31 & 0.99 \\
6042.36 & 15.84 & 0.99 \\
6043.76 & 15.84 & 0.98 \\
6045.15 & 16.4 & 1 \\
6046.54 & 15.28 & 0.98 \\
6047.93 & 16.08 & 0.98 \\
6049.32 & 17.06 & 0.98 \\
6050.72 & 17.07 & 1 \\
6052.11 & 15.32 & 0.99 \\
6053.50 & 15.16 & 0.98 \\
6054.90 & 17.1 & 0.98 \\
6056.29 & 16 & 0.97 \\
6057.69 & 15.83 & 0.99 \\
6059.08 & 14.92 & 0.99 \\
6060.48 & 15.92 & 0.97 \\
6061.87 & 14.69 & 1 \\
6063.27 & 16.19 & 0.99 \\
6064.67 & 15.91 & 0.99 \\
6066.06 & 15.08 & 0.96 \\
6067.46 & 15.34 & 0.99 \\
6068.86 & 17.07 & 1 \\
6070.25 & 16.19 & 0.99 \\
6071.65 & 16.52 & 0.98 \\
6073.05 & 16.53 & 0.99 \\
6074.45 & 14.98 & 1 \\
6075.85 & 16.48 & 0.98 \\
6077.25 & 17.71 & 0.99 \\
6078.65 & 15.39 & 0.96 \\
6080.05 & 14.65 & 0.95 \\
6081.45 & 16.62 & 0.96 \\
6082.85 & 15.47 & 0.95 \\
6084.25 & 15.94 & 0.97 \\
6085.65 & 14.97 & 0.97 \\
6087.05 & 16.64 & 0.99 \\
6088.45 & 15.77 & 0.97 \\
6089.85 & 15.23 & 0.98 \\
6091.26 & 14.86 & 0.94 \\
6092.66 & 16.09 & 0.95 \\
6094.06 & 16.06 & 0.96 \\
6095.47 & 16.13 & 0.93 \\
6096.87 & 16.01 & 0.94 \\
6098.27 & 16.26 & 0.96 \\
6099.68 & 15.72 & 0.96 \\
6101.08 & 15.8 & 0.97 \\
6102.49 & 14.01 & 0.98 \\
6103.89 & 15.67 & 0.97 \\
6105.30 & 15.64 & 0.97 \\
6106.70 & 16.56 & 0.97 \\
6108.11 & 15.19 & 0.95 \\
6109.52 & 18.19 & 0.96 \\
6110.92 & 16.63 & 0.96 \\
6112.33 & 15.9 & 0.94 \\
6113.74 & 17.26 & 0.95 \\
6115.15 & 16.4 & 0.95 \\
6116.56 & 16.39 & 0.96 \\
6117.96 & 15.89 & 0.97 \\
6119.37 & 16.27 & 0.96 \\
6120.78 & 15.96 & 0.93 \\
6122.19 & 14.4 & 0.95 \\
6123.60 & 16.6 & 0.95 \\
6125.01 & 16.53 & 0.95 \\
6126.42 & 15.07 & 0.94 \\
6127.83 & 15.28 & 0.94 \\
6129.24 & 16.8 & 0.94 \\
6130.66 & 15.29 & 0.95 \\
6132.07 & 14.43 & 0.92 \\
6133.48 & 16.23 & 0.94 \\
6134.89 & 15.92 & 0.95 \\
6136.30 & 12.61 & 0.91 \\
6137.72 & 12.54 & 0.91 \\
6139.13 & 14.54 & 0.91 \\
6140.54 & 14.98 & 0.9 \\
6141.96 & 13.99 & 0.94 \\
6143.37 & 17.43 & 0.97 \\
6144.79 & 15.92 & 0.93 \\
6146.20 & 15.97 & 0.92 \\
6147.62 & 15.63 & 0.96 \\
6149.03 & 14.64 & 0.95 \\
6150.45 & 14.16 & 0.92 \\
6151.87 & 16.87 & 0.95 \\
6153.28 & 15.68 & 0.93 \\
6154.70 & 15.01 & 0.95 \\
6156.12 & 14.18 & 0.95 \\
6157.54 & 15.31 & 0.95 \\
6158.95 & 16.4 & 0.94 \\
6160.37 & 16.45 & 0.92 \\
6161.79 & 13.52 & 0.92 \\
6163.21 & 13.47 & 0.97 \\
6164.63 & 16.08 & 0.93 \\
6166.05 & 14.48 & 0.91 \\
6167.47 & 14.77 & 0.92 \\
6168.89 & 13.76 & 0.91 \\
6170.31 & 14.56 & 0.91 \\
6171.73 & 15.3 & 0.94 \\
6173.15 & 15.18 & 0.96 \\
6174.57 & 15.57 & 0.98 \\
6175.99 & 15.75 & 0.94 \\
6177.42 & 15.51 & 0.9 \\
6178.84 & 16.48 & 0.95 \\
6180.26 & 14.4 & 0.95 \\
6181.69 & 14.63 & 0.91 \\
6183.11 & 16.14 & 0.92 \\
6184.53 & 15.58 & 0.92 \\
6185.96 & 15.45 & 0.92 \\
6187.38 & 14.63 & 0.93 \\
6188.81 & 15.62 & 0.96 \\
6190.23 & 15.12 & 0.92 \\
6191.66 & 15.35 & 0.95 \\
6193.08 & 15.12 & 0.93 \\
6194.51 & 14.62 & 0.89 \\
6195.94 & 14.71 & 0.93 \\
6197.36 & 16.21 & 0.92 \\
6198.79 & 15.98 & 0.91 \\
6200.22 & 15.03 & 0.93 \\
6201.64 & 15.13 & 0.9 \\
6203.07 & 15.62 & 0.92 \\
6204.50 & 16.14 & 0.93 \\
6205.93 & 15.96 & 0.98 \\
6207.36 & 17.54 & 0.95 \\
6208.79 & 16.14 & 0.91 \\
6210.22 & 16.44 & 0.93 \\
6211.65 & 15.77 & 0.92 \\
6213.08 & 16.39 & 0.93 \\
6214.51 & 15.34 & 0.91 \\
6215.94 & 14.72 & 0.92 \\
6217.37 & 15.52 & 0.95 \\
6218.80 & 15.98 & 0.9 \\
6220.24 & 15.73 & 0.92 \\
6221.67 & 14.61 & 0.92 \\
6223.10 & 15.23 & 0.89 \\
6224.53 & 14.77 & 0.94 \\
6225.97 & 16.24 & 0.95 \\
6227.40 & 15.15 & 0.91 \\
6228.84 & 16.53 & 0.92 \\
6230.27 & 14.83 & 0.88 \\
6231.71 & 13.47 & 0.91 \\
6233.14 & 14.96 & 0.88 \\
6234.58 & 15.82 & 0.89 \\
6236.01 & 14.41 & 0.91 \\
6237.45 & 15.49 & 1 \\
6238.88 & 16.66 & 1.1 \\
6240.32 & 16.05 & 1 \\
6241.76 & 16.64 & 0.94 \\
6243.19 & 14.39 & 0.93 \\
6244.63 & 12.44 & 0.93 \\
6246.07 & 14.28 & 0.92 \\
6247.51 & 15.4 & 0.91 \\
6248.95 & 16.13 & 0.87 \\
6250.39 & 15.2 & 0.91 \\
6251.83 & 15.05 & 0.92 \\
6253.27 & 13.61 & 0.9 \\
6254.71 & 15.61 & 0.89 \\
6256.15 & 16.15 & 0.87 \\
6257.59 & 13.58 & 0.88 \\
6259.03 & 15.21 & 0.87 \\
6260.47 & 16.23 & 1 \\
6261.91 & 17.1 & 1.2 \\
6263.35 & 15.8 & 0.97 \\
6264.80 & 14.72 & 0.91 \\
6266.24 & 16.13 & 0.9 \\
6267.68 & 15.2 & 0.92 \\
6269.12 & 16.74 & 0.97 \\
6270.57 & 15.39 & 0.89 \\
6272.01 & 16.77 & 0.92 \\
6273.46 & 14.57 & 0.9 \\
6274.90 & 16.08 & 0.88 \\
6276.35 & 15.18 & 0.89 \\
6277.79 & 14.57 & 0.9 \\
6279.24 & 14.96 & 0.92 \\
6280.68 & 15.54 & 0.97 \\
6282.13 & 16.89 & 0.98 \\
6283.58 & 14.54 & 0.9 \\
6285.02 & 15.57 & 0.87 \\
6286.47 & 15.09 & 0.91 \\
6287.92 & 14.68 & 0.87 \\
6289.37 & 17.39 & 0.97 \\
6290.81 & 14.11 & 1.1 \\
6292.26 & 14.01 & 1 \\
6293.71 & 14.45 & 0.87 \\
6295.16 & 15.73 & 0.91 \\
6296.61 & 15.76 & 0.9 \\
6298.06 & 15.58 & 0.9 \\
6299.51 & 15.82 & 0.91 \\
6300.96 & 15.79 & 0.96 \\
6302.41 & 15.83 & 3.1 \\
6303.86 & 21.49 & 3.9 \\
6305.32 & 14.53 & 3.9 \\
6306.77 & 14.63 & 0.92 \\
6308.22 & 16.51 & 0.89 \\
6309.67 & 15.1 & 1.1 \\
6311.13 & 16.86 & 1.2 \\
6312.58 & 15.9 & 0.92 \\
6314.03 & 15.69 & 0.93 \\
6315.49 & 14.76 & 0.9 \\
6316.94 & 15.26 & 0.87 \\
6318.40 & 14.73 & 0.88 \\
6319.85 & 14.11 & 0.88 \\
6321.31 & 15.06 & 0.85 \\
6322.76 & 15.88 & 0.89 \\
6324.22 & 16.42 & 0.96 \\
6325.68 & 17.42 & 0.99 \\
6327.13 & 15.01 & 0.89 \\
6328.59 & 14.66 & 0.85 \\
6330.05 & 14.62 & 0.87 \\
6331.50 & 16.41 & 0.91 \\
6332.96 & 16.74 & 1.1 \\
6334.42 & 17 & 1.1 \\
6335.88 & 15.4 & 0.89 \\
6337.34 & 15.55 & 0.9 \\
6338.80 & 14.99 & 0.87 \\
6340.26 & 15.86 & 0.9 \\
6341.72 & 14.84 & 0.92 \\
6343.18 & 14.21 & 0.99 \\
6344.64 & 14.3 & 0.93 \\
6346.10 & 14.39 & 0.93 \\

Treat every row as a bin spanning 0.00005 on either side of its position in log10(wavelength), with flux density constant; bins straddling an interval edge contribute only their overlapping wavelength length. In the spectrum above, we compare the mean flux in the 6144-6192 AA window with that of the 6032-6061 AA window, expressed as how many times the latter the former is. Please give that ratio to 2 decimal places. 0.95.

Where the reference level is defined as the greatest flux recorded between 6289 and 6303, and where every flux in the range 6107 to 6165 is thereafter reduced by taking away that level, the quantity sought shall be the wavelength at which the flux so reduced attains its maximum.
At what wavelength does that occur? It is 6109.52 AA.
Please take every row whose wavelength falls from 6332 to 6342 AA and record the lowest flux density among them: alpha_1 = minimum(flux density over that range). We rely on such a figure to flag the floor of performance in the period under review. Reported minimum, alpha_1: 14.84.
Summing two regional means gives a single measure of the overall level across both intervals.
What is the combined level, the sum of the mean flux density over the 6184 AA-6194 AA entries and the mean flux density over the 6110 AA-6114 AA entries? 31.86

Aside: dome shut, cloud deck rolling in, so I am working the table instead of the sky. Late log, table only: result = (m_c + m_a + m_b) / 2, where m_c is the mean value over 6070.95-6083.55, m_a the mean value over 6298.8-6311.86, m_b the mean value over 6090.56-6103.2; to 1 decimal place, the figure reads 24.0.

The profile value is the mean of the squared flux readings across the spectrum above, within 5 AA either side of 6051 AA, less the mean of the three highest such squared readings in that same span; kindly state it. -30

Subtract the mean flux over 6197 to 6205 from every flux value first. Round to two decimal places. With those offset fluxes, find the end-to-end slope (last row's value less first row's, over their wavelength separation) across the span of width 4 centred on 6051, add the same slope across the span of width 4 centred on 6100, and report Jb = -0.79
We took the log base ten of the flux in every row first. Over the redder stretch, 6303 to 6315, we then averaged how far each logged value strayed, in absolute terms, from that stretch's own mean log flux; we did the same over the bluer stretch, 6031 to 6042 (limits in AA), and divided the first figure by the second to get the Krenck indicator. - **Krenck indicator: 2.7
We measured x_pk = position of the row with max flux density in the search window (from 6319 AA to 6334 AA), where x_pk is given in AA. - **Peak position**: 6325.68 AA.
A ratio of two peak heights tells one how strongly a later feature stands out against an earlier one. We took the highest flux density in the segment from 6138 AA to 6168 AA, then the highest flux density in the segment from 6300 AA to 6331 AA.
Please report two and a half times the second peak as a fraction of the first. 3.08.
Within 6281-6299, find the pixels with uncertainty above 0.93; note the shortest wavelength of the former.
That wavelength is 6282.13 AA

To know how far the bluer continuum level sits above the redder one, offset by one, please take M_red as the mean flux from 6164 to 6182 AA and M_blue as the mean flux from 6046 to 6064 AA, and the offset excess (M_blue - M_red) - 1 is -0.22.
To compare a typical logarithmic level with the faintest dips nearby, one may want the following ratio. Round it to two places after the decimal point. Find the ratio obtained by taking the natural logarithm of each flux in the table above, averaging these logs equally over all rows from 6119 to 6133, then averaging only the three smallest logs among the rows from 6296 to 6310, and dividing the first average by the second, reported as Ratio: 1.02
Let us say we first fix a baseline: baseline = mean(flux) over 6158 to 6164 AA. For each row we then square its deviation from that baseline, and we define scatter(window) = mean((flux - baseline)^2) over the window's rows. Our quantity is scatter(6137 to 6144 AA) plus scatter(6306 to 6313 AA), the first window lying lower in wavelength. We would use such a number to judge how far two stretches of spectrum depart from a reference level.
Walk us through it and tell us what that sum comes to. 4.0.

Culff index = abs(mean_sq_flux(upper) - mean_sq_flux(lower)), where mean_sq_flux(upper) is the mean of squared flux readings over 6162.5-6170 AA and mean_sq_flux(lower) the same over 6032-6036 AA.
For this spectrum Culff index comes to 41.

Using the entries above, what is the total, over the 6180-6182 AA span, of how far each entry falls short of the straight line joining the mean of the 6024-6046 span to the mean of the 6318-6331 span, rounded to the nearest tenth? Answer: 2.4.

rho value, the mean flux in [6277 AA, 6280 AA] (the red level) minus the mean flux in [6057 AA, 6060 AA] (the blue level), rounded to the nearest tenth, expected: -0.6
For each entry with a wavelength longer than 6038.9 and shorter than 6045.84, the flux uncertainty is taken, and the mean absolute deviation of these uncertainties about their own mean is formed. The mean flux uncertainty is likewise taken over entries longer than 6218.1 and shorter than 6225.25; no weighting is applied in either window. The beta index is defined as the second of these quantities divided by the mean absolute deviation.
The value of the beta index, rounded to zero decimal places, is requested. 143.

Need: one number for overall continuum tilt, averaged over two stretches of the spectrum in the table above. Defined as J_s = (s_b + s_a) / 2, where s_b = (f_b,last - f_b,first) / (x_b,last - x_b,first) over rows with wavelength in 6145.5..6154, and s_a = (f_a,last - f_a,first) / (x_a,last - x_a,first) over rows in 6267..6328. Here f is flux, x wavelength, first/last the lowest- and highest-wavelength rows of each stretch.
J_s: -0.02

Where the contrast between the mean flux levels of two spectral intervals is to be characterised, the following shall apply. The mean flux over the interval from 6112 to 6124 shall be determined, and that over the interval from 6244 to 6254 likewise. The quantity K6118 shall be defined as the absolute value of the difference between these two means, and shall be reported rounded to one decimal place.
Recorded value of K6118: 1.5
